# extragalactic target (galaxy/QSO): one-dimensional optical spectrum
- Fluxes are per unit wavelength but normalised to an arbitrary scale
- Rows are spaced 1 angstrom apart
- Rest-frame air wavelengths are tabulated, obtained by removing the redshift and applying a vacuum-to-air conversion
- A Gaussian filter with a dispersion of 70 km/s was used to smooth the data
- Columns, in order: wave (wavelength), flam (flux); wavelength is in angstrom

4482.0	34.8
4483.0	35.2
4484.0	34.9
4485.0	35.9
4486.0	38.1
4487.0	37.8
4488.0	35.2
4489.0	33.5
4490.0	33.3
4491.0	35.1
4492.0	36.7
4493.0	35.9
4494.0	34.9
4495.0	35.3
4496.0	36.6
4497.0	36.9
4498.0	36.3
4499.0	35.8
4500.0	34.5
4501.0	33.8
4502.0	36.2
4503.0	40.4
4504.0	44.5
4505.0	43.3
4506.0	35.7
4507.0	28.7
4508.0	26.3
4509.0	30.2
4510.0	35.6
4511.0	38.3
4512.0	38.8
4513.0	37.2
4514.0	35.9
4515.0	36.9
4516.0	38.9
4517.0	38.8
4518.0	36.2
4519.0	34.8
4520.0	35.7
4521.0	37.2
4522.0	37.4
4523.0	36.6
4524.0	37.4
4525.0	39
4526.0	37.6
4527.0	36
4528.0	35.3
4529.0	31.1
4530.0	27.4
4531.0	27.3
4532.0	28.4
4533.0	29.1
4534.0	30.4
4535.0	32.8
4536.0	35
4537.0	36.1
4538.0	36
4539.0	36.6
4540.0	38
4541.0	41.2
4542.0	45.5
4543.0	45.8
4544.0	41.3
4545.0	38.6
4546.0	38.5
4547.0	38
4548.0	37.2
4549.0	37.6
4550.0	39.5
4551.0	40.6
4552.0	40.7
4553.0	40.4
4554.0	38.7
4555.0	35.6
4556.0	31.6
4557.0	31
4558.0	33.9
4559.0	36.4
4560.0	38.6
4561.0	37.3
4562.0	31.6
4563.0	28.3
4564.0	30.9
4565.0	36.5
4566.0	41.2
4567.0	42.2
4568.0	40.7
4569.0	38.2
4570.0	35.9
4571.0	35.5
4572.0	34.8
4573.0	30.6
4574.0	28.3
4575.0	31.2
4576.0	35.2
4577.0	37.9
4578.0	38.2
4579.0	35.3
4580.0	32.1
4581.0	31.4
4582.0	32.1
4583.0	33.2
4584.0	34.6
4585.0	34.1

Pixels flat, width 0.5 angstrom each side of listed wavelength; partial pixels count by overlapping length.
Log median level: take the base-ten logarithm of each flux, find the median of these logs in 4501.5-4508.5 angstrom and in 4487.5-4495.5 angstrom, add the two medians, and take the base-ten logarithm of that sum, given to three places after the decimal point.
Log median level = 0.492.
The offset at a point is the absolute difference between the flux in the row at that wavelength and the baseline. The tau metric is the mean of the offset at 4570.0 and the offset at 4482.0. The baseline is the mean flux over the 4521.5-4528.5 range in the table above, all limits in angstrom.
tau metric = 1.69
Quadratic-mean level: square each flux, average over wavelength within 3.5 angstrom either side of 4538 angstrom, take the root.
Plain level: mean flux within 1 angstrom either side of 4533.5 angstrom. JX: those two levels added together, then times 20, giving 1327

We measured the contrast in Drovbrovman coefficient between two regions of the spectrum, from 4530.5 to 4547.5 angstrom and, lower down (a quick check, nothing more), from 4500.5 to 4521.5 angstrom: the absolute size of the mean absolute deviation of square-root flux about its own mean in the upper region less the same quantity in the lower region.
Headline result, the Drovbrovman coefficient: 0.109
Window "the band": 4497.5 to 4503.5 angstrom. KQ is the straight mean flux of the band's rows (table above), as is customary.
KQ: 36.2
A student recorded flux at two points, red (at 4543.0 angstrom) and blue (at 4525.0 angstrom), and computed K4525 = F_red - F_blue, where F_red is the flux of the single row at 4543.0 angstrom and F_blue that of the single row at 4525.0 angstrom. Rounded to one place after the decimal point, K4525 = 6.8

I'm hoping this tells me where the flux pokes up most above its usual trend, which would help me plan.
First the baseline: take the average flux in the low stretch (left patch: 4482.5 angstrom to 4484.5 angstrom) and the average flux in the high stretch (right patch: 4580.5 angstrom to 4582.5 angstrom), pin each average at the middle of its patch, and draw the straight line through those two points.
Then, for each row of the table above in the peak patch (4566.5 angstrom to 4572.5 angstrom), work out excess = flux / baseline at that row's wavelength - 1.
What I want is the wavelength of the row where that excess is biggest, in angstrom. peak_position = 4567.0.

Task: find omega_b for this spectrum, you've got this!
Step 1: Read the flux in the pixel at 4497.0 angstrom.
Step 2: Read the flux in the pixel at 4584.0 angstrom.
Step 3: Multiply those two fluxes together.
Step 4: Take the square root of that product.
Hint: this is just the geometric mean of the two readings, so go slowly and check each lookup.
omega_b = 35.7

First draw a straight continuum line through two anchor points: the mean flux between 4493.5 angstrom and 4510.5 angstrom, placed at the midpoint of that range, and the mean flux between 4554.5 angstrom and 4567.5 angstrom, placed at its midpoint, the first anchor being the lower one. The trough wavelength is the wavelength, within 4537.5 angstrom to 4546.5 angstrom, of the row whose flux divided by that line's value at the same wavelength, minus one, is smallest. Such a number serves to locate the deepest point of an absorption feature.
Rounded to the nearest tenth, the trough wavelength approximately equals 4538.0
